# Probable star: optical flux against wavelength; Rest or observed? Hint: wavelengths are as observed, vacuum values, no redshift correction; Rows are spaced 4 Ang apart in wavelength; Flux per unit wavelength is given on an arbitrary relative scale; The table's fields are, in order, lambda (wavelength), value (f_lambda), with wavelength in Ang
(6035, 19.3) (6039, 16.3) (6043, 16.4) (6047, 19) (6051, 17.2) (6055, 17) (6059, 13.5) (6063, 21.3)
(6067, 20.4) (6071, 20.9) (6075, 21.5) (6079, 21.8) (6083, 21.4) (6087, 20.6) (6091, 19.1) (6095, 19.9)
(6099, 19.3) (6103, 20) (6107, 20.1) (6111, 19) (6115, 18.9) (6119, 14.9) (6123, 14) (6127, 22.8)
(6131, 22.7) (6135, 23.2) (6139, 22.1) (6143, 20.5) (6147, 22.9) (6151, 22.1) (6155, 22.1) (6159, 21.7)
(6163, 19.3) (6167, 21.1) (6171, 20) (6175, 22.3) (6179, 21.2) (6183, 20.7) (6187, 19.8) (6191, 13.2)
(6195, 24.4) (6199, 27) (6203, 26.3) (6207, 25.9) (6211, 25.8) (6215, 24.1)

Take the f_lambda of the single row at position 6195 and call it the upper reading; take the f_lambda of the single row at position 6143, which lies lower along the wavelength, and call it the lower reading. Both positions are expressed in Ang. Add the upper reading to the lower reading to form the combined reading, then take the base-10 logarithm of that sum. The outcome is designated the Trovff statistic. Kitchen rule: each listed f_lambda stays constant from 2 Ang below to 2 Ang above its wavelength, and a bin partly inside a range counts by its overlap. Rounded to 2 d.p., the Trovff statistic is 1.65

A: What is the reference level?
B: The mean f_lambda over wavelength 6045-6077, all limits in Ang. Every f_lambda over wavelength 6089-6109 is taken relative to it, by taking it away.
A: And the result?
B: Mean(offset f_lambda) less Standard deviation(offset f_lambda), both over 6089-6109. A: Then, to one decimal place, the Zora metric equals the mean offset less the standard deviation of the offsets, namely 0.4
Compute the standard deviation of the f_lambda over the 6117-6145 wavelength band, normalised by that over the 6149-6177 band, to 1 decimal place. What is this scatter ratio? 3.4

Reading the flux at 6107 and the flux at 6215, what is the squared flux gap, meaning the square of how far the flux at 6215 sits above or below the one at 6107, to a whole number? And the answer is 16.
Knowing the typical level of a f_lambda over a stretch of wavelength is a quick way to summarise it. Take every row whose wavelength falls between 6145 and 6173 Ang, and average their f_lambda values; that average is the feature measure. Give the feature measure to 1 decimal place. 21.3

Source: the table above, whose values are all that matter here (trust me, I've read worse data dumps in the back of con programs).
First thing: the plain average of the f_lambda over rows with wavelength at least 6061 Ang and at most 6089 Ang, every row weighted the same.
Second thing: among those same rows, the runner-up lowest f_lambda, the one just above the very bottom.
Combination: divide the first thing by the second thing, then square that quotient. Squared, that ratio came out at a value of 1.05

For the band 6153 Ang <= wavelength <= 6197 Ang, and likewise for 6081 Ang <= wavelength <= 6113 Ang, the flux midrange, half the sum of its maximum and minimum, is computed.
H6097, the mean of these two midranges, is 19.5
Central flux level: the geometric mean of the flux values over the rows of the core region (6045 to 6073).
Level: 18.3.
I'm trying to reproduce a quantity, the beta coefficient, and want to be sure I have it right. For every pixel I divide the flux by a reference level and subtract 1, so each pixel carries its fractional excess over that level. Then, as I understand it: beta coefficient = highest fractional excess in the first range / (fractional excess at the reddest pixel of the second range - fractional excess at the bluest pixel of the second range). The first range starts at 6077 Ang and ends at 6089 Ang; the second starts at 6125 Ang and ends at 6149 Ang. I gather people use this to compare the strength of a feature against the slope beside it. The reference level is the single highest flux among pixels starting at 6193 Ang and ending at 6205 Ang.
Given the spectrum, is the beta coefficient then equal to -52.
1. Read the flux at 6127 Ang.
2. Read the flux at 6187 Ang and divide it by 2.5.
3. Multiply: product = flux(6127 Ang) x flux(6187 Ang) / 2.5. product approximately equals 181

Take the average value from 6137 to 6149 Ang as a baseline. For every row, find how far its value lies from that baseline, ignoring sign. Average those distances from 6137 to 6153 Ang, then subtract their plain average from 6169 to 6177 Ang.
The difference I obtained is -0.4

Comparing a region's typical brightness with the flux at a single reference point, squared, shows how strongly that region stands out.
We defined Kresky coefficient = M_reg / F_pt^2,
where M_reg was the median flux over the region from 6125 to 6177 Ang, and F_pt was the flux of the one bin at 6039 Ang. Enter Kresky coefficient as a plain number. 0.083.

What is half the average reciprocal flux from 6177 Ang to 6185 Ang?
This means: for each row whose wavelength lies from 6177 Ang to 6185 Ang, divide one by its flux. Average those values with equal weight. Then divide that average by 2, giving 0.0239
